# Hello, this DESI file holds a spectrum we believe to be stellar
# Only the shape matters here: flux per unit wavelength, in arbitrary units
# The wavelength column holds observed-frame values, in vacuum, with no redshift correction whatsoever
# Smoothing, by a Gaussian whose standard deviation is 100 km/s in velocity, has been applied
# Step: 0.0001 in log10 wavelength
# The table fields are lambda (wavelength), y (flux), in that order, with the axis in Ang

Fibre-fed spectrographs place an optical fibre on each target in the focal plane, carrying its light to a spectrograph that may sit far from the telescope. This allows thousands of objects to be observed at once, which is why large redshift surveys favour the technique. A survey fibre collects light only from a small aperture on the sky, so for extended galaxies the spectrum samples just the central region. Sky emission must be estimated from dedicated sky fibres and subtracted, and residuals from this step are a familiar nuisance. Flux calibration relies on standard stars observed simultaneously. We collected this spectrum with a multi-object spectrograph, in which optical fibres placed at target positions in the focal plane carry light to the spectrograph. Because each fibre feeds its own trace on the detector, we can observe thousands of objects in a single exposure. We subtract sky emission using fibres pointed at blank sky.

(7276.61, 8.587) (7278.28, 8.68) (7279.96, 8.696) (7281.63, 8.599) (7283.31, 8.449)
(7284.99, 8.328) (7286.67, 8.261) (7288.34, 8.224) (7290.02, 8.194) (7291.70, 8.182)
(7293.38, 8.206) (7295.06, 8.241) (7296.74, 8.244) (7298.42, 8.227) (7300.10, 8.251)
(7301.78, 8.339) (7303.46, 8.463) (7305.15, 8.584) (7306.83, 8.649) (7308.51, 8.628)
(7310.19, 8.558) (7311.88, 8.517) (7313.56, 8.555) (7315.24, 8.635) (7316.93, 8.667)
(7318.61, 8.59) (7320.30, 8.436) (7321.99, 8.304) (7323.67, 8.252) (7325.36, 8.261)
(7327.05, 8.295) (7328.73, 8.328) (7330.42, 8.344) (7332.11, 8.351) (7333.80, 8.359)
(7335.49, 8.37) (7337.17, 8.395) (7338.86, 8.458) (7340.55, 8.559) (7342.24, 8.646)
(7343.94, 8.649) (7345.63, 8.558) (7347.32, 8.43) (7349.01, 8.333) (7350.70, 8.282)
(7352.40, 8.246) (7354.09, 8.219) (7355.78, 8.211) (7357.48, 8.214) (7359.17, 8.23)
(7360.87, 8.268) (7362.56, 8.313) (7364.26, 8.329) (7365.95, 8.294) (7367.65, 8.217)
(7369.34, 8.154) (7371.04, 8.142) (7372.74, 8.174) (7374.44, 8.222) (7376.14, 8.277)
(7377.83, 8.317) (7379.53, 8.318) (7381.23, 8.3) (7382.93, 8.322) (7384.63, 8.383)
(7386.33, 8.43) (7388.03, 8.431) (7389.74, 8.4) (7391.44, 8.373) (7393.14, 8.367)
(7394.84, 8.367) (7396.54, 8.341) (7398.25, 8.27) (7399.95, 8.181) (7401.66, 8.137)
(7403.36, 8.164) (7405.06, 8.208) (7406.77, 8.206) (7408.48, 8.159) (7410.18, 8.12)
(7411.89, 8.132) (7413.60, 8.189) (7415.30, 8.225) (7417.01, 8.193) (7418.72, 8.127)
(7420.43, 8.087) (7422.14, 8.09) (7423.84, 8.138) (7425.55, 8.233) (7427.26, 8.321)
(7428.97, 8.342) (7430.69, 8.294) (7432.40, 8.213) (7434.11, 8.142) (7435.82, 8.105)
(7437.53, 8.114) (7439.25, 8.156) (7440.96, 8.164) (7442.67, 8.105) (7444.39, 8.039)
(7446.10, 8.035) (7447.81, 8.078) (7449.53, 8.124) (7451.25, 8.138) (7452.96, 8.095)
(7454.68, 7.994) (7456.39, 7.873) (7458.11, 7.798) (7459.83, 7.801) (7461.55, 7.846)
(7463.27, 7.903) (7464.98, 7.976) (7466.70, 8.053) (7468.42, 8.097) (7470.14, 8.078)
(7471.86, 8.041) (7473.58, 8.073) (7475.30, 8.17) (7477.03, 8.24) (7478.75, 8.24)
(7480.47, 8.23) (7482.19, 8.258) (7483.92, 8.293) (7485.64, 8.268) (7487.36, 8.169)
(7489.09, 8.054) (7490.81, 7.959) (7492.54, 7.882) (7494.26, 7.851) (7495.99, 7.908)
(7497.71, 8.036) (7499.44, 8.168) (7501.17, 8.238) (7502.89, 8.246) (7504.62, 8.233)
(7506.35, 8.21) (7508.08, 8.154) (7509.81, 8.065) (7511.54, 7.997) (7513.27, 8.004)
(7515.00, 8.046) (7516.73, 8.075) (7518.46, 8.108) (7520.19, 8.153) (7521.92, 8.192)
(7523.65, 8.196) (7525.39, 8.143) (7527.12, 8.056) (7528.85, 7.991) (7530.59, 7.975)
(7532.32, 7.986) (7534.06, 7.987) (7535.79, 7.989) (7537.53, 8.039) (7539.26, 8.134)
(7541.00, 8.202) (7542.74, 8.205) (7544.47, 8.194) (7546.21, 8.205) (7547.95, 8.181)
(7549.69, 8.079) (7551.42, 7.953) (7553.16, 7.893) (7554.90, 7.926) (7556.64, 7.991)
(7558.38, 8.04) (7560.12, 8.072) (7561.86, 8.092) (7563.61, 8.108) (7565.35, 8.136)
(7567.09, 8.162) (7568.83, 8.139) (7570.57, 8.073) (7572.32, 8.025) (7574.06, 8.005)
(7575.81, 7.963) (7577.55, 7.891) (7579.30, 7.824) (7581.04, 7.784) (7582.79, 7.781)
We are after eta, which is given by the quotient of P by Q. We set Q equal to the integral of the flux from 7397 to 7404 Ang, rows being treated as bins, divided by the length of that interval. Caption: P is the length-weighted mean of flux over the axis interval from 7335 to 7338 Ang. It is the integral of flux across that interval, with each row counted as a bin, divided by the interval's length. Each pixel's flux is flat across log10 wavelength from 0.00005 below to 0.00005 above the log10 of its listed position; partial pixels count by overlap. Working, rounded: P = 8.41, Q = 8.19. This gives 1.03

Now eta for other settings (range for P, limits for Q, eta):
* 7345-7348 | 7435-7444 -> 1.05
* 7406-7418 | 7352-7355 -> 0.99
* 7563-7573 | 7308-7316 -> 0.95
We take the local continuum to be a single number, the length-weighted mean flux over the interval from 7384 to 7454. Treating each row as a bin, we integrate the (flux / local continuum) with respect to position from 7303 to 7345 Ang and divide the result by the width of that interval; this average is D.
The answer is 1.03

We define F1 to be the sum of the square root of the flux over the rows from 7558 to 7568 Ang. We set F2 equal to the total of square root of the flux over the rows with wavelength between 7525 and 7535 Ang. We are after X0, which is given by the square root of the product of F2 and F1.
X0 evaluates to 17.0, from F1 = 17.1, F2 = 16.99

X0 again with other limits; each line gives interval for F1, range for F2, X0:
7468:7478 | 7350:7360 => 17.2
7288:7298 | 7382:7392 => 17.3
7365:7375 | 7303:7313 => 17.4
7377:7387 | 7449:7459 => 17.2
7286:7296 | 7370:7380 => 17.2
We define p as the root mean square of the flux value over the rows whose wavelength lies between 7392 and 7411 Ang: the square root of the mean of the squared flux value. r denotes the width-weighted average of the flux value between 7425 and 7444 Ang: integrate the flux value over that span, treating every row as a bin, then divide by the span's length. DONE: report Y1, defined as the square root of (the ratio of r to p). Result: 1.00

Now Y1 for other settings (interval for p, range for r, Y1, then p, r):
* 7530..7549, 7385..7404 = 1.01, 8.10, 8.32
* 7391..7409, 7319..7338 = 1.01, 8.25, 8.34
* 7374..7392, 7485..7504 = 0.98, 8.34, 8.07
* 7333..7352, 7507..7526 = 0.98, 8.46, 8.10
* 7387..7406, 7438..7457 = 0.99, 8.30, 8.08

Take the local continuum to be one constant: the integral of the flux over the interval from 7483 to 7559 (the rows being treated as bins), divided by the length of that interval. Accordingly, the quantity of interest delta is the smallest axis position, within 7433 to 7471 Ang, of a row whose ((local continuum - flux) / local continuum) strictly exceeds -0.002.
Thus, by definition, 7444.39 Ang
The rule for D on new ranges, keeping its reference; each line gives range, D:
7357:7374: 1.00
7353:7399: 1.01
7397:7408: 1.00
